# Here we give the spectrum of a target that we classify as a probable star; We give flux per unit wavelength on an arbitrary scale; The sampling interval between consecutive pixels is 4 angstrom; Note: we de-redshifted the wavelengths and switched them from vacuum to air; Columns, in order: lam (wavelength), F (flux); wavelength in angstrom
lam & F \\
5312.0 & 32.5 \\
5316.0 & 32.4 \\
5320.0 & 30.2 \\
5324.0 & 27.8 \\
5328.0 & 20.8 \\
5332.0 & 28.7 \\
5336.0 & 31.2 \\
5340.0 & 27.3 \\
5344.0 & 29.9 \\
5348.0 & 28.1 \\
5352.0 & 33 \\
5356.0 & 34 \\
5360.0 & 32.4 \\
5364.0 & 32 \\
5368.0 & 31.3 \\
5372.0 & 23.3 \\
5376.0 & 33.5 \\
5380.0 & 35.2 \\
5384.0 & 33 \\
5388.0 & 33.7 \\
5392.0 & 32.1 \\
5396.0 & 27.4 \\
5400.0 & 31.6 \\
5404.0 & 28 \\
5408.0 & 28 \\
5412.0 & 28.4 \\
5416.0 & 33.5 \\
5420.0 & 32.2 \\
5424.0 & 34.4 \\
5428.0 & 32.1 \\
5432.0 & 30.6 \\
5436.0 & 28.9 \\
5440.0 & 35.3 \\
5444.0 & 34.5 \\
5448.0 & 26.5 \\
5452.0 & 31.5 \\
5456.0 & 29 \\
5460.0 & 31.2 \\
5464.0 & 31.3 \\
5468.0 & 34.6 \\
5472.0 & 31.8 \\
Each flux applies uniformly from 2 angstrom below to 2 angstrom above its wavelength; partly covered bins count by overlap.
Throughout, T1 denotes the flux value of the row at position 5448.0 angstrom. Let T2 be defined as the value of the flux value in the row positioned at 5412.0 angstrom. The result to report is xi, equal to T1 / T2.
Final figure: 0.93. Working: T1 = 26.5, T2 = 28.4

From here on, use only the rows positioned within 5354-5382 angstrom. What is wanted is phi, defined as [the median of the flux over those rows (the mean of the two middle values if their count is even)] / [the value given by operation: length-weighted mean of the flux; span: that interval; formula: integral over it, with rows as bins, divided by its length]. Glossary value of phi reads 1.02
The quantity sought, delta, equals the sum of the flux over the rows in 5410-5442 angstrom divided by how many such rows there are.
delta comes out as 31.9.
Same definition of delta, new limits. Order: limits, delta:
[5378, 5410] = 31.1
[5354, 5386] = 31.8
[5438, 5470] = 31.7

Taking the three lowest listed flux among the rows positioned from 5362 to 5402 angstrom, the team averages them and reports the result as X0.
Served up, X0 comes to 27.3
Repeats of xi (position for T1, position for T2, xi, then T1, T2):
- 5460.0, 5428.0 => 0.97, 31.2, 32.1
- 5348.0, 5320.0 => 0.93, 28.1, 30.2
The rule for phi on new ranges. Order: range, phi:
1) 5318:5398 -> 1.03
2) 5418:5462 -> 1.00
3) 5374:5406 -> 1.02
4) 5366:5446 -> 1.02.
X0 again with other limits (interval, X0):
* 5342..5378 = 27.1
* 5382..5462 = 27.3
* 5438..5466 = 28.9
